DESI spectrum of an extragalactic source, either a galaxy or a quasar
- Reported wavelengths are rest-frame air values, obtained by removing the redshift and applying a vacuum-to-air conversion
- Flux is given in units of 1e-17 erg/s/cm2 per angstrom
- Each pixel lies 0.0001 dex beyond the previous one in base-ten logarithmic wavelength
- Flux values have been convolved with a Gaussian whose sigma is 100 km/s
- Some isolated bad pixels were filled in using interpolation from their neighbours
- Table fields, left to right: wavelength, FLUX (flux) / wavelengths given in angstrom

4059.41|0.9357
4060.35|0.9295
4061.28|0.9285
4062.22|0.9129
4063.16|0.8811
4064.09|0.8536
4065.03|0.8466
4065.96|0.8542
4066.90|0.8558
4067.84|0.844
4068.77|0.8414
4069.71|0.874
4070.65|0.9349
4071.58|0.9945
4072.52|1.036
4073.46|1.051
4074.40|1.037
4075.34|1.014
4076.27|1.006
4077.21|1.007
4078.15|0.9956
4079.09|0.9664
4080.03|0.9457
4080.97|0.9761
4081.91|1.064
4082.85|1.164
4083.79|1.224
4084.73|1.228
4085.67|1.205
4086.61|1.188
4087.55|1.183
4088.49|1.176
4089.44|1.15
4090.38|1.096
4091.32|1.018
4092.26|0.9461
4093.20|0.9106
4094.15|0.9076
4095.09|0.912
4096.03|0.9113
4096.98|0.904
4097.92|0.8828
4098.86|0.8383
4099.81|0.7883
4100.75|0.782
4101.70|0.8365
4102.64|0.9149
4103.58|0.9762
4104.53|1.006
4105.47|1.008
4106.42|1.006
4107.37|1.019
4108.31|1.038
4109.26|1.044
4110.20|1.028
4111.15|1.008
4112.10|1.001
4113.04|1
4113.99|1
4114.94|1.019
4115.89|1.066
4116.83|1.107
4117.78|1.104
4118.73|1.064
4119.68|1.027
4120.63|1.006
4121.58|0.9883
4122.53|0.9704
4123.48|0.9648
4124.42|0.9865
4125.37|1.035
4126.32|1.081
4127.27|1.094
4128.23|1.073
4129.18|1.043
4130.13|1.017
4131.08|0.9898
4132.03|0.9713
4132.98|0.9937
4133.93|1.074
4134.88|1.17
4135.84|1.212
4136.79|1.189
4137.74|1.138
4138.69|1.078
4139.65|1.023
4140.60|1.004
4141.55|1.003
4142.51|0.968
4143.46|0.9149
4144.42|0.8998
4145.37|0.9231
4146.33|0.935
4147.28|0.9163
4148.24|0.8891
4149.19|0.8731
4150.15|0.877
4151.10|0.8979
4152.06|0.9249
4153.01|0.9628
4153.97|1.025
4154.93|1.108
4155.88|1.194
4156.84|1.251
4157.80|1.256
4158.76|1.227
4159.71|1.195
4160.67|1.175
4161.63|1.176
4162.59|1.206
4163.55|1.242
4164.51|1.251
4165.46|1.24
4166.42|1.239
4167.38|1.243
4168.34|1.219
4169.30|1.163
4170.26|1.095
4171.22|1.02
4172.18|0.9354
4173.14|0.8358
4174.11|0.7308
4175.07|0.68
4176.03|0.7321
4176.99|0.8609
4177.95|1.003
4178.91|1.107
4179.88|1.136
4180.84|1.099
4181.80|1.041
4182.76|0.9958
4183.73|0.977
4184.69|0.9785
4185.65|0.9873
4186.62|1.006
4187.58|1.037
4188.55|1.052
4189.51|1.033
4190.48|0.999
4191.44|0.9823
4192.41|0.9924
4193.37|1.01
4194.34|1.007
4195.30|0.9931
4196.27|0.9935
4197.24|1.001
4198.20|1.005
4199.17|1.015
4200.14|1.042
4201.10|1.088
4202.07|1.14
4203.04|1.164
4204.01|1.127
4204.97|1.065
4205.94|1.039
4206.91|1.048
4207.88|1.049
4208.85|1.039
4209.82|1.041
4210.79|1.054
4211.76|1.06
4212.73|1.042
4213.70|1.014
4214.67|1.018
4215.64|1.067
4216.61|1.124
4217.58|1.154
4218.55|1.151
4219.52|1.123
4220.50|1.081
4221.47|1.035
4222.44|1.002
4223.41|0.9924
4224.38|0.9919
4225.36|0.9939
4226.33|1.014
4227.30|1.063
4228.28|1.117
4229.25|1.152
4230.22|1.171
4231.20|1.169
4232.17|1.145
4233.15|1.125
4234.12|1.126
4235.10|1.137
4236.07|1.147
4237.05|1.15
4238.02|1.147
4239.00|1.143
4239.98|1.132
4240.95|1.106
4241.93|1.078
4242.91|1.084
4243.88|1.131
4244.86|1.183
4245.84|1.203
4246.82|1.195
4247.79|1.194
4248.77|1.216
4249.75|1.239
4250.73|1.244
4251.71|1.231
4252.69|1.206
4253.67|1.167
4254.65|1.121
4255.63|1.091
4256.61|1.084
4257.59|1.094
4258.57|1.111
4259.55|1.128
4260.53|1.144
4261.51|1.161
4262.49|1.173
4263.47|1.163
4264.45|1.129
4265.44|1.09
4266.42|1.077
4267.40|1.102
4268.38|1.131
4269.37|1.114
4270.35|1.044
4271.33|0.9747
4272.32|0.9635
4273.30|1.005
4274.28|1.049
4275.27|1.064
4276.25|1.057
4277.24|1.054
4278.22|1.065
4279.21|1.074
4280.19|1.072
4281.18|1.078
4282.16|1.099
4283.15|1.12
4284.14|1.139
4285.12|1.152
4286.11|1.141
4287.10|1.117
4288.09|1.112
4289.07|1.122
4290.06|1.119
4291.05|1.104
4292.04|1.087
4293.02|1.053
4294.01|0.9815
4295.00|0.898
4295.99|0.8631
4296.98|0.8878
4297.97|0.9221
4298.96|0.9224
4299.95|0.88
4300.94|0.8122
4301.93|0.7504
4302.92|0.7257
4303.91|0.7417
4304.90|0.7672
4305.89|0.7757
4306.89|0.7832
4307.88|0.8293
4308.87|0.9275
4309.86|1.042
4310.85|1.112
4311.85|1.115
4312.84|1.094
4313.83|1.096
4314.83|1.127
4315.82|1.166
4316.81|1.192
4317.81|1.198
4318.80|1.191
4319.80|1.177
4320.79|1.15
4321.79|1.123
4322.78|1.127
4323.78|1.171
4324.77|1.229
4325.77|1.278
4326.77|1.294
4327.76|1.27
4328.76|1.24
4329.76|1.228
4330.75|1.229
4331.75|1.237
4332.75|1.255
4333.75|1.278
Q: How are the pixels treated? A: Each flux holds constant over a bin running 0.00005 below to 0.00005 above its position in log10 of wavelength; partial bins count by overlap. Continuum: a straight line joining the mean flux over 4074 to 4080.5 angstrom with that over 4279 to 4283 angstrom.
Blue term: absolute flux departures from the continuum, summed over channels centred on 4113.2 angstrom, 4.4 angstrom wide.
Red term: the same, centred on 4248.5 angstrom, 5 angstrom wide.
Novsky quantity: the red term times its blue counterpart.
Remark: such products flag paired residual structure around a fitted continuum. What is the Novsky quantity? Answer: 0.03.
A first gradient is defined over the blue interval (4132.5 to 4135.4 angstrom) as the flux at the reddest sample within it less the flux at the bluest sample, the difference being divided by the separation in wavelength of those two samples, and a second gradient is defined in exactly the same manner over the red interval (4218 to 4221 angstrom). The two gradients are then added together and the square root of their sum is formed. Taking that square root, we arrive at 0.24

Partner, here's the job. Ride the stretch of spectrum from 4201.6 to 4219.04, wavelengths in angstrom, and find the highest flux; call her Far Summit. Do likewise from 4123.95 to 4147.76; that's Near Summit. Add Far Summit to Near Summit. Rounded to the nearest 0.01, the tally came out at 2.38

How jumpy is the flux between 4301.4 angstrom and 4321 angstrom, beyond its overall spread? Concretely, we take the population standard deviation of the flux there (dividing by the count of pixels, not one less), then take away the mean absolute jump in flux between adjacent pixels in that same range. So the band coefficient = 0.149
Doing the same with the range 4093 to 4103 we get 0.022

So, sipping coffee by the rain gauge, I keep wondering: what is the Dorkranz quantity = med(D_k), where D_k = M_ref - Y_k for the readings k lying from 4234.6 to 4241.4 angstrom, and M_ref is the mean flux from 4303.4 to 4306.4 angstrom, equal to -0.38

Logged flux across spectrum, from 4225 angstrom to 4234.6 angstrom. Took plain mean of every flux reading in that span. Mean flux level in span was 1.11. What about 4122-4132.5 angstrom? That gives 1.02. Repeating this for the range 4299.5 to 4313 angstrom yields 0.88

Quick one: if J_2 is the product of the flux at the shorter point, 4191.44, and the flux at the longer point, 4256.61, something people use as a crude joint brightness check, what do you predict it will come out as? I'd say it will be 1.1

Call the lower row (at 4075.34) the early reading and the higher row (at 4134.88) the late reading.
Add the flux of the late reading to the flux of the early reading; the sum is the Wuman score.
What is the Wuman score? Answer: 2.18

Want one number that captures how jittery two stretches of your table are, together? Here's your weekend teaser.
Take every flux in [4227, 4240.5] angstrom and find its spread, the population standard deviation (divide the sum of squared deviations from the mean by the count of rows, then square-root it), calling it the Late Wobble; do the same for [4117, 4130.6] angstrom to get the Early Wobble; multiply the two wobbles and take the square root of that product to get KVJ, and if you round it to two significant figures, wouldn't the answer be 0.034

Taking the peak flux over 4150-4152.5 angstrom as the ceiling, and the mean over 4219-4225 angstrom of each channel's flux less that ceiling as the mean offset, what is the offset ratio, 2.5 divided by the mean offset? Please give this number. 22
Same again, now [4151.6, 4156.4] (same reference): 21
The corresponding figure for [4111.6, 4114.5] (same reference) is 33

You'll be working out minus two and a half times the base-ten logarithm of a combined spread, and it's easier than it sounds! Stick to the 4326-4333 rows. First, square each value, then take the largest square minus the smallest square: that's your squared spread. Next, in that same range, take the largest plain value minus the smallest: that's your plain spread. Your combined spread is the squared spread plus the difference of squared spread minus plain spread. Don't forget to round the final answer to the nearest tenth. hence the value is 1.4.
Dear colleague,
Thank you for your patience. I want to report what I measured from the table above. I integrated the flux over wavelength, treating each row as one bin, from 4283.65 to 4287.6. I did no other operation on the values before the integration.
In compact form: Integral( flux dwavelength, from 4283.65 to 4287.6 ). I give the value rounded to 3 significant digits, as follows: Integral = 4.49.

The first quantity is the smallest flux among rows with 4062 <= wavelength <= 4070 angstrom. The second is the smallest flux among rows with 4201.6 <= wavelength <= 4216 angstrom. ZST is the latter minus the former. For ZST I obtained 0.17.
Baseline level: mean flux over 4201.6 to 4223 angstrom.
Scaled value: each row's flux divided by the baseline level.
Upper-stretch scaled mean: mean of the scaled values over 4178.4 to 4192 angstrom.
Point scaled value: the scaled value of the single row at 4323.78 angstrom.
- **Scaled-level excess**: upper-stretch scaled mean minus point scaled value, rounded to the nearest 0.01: -0.13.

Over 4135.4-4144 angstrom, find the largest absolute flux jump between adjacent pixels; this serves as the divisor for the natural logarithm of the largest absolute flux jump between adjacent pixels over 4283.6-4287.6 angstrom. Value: -62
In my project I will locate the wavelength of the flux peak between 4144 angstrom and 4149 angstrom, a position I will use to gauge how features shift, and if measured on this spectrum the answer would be 4146.33 angstrom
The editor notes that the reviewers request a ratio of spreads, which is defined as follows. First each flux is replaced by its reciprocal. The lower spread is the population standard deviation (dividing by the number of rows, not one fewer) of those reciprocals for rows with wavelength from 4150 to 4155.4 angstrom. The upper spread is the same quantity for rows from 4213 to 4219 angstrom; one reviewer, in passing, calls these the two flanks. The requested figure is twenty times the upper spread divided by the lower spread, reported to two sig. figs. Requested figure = 12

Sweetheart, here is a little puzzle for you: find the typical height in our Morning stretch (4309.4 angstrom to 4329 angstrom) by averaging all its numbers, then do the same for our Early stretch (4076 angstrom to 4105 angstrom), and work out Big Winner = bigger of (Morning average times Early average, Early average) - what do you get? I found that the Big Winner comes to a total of 1.17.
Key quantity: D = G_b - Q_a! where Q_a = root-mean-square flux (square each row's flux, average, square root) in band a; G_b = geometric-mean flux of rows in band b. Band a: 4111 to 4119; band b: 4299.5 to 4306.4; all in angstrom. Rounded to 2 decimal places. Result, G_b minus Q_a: -0.26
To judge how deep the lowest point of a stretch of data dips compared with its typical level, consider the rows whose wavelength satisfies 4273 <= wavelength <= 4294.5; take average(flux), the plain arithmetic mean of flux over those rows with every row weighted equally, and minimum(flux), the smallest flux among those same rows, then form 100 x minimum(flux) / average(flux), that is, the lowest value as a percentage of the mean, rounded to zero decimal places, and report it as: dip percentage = 90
